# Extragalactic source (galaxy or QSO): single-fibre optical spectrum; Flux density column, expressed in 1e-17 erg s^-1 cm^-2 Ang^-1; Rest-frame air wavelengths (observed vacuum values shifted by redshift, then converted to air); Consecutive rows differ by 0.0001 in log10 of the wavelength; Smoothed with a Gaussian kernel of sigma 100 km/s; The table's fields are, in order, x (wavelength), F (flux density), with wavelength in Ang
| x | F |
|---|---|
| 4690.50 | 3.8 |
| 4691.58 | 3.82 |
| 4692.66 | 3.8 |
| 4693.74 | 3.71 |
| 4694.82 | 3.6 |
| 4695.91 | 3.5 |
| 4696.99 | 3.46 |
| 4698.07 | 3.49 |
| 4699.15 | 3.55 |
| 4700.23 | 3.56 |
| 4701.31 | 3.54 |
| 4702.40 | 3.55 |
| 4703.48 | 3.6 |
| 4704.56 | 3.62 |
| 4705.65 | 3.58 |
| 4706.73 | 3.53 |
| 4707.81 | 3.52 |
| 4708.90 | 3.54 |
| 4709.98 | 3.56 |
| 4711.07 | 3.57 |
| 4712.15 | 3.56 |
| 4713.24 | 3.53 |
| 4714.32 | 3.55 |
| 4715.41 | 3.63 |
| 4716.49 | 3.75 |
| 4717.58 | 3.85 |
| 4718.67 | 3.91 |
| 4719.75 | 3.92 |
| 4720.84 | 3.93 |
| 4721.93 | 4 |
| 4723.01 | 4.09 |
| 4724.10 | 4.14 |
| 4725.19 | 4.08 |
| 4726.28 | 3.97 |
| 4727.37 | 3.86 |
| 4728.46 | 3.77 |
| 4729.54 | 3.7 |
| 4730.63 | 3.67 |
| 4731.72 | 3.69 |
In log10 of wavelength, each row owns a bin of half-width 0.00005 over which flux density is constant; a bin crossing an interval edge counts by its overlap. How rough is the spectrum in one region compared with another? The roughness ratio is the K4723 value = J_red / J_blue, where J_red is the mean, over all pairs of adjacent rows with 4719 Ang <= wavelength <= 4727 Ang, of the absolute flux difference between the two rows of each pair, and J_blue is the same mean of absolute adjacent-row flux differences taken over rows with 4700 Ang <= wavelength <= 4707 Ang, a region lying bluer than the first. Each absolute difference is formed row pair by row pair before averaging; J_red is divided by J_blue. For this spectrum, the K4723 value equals 2.05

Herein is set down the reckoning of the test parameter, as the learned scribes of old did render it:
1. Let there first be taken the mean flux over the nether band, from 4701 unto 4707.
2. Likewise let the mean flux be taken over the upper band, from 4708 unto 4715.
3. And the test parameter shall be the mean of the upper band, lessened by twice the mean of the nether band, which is -3.59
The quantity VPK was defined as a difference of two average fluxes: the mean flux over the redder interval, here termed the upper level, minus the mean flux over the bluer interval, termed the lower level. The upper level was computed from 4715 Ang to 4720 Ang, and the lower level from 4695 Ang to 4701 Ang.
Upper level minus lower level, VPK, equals 0.3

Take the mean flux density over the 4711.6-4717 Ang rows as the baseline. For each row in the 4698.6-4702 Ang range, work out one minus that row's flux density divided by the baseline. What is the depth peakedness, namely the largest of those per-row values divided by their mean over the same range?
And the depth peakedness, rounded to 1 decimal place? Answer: 1.2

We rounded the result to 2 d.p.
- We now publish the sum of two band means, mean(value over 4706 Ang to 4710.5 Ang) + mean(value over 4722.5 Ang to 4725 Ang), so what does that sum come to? 7.65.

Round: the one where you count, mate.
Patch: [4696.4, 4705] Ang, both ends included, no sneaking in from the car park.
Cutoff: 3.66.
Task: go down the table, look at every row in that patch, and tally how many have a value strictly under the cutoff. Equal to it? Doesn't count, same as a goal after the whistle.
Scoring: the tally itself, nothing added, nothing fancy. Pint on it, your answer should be 8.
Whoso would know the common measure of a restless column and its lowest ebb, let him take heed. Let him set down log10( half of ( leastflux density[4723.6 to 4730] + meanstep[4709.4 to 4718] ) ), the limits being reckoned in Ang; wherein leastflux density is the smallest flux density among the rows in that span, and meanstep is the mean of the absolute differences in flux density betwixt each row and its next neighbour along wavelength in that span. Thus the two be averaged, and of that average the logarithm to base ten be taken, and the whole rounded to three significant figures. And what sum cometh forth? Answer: 0.273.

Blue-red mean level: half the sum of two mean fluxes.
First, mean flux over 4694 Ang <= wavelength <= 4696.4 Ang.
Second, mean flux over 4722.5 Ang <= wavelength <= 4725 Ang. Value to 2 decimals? 3.83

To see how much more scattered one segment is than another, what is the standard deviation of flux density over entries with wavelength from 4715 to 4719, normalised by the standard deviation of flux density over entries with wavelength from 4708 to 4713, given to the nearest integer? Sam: 10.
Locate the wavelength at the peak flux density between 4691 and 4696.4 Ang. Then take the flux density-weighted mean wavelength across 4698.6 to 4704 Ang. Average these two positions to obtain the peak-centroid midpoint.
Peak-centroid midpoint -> 4696.4 Ang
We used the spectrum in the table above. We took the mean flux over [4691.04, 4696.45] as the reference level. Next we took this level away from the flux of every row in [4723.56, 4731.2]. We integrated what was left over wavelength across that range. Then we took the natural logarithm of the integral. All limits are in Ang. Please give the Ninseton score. 0.4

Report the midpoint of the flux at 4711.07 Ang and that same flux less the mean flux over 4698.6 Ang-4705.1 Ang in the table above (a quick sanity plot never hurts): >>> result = 1.78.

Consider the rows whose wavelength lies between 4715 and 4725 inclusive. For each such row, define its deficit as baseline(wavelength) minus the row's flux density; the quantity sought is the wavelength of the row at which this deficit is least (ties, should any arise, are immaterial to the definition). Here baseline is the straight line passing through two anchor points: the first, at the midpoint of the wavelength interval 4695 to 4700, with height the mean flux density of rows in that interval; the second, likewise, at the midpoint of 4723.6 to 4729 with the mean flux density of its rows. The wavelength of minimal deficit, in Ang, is 4724.10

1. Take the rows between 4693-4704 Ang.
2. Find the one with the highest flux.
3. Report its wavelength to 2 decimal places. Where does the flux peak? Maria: 4693.74 Ang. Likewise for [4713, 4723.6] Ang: 4723.01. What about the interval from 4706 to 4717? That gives 4716.49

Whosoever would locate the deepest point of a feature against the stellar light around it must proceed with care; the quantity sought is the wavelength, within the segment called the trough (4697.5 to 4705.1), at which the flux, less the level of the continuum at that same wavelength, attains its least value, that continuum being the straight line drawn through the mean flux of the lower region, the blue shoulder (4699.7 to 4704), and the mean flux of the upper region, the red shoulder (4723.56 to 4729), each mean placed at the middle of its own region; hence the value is 4702.40 Ang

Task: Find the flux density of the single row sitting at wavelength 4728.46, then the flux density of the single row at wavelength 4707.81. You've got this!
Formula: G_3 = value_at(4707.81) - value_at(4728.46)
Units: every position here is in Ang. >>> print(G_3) -0.25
